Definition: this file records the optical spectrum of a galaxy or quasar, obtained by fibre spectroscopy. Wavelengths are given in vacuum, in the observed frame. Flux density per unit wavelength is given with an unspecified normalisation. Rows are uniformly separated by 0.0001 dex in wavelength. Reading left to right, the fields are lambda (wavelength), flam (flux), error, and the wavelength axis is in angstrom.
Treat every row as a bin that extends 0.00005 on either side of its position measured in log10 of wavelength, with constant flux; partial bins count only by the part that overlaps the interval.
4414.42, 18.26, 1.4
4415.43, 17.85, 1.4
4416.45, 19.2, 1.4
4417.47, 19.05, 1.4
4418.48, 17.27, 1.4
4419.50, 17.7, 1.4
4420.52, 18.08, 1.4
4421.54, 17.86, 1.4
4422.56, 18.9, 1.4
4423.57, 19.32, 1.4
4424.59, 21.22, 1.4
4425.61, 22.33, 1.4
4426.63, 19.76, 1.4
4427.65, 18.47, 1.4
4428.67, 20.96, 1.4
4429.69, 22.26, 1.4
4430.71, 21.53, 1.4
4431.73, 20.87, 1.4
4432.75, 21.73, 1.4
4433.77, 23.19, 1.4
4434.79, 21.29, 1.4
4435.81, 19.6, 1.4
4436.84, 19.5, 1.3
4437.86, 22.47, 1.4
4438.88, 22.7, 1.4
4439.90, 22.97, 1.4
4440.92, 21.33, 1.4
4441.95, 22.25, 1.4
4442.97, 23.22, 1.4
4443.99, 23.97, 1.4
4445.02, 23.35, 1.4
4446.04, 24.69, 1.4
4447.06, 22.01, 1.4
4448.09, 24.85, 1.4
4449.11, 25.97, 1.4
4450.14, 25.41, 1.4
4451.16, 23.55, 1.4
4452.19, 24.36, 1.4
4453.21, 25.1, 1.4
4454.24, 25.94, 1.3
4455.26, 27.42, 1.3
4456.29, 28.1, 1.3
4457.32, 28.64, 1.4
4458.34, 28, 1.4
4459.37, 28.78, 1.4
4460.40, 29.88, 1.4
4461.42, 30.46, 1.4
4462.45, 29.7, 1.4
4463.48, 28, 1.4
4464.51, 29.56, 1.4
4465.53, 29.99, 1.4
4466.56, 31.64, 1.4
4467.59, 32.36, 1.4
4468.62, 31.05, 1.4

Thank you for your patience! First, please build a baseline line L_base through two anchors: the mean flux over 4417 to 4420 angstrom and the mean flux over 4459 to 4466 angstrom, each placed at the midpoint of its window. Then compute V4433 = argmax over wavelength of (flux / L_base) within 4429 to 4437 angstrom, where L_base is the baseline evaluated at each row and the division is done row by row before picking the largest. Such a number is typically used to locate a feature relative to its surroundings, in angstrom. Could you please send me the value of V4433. 4429.69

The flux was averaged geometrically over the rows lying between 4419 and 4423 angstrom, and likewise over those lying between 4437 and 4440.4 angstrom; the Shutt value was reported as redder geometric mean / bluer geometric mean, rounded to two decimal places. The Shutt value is 1.25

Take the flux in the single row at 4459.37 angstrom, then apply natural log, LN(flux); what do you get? 3.36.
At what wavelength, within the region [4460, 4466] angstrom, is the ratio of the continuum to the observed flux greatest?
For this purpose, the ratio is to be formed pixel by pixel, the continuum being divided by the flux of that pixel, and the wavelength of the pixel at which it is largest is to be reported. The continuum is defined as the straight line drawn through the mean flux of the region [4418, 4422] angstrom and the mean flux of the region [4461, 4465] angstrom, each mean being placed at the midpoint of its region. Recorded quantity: 4463.48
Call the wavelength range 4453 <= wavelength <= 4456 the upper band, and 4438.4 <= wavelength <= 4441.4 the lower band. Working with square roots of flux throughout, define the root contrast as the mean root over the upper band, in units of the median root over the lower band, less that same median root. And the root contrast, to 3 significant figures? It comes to -3.69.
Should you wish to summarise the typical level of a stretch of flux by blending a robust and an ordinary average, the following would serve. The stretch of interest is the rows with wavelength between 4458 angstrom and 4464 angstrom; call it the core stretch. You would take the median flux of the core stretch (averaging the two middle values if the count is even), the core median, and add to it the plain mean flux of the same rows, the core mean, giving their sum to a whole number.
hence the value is 58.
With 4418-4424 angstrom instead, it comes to 36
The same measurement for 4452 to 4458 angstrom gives 53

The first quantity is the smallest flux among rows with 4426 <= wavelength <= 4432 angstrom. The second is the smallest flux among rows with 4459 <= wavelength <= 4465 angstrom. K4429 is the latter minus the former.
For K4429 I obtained 10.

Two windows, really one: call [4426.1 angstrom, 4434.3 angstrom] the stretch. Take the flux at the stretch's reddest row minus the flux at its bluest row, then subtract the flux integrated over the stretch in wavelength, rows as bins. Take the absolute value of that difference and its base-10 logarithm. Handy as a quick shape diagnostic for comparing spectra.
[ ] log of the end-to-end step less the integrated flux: 2.23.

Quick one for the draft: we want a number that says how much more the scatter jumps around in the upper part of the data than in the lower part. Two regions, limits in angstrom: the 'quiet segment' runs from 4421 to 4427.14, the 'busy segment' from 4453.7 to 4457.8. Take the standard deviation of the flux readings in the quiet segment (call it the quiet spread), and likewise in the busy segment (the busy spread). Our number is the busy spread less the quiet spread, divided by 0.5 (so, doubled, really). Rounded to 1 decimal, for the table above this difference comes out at -0.9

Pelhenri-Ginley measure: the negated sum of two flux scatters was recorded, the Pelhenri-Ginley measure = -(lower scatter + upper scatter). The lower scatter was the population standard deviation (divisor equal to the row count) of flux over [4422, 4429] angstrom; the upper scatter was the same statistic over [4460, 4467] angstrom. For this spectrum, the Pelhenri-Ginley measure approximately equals -2.31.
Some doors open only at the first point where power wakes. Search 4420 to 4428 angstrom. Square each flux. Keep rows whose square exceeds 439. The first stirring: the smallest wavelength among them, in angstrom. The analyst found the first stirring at 4424.59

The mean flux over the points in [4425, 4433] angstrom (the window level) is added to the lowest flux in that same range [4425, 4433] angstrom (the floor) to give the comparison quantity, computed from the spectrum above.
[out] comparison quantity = 39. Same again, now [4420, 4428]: 37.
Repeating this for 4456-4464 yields 57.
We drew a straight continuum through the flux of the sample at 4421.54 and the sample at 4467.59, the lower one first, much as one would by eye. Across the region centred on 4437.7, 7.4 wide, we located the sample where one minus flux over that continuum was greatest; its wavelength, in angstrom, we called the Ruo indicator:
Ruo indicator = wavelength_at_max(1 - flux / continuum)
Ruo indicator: 4436.84 angstrom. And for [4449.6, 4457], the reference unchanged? 4451.16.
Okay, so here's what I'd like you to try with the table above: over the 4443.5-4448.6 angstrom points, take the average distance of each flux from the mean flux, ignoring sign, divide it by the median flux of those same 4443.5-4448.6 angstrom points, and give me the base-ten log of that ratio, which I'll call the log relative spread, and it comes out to -1.4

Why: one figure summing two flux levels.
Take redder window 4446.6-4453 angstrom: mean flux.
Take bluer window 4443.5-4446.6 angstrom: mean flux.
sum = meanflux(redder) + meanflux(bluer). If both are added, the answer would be 48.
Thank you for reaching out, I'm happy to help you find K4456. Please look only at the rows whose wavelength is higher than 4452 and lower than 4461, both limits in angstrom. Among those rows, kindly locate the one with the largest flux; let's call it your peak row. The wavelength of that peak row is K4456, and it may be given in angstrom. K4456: 4460.40 angstrom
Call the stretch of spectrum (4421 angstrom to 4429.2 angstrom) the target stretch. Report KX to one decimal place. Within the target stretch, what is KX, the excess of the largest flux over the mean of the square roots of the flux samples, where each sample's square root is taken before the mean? 17.9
